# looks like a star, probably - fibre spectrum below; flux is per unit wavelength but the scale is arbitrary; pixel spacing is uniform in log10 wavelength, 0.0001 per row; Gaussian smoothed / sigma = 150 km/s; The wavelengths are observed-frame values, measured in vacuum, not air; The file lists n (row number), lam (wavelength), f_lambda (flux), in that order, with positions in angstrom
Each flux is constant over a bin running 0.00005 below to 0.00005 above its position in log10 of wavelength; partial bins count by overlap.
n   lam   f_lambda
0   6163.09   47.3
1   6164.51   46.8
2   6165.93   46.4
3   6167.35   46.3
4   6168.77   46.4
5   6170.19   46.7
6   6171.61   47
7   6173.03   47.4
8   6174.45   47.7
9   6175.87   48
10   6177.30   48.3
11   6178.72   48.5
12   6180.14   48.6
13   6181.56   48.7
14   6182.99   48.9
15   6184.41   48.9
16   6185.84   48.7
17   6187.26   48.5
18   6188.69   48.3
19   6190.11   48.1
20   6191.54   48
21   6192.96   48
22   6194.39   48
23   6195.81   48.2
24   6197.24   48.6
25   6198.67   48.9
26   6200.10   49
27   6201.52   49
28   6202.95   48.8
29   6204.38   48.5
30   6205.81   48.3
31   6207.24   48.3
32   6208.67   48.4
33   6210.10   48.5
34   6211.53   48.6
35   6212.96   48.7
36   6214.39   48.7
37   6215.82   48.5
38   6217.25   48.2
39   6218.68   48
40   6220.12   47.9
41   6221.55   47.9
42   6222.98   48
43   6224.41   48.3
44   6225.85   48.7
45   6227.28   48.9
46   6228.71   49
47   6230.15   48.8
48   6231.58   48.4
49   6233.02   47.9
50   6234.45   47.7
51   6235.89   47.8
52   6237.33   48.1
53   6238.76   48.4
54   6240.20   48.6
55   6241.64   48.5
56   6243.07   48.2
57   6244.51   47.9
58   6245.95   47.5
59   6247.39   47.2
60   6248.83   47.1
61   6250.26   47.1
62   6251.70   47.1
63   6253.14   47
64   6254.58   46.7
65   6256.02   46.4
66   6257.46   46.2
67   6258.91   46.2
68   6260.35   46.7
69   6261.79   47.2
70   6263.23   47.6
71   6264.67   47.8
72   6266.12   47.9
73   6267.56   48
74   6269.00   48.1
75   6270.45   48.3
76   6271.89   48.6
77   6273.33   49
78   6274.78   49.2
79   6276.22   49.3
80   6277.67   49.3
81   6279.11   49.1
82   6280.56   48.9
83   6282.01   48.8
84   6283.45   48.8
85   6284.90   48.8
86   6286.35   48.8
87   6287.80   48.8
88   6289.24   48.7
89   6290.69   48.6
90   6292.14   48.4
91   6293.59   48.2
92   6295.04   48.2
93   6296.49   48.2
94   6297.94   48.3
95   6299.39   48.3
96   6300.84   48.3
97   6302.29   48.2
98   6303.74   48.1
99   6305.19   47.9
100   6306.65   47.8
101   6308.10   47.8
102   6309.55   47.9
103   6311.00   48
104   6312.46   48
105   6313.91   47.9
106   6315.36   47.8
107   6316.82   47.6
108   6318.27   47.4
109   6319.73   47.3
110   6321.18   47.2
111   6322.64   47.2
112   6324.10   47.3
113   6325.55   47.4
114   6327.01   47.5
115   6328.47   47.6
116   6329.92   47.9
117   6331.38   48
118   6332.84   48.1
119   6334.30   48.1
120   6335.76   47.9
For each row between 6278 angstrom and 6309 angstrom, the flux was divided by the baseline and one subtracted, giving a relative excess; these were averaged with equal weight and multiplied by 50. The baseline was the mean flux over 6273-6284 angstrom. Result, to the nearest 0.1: -0.6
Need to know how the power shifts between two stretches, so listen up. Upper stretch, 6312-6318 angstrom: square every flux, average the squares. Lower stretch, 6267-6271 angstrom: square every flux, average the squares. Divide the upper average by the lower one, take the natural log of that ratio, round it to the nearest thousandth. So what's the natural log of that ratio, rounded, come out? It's -0.013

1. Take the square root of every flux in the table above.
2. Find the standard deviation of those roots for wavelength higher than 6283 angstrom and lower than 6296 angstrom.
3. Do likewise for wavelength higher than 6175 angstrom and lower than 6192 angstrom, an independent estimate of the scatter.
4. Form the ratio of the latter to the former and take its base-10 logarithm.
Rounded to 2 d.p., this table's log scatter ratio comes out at 0.10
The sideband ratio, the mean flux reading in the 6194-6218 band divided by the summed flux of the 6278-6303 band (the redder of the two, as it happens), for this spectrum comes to 0.0588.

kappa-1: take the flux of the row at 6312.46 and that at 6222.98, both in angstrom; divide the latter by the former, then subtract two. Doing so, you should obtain -1.00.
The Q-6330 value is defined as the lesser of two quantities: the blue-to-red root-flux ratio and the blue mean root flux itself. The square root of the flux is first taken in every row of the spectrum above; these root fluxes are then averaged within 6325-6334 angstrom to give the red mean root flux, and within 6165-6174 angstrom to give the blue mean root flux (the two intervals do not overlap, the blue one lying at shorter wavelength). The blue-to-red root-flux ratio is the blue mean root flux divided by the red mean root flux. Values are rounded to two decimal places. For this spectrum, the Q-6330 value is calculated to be 0.99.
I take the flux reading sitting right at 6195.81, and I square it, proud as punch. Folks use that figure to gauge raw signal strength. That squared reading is 2323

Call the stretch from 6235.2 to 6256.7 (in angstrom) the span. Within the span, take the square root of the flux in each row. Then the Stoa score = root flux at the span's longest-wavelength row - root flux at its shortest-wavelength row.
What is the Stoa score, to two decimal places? -0.10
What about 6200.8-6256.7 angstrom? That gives -0.19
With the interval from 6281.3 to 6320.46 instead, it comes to -0.11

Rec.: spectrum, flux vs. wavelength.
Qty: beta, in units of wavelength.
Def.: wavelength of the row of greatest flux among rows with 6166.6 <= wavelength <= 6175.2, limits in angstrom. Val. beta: 6174.45 angstrom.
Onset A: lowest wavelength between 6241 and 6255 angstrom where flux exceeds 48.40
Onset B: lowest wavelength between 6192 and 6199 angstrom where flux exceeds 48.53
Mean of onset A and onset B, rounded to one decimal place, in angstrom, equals 6219.4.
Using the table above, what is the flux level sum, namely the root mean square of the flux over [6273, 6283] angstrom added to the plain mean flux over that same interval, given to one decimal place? 98.2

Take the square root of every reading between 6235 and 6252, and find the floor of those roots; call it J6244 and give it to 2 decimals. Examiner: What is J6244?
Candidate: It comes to 6.86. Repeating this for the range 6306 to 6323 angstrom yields 6.87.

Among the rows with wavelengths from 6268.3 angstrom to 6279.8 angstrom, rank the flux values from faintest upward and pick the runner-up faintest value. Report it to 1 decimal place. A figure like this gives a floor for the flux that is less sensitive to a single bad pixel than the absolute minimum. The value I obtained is 48.3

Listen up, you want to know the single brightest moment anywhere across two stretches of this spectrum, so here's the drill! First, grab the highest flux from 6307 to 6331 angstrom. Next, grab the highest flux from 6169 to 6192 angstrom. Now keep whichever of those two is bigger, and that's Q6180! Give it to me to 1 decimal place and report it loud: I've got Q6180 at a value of 48.9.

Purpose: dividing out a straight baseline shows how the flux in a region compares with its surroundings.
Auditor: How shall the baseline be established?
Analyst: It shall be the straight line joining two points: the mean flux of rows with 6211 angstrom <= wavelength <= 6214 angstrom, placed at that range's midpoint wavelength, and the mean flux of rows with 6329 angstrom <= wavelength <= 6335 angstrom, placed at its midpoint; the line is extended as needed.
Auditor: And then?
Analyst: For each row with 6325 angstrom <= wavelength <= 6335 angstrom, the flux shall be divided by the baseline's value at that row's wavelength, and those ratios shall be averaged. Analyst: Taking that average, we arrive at 0.995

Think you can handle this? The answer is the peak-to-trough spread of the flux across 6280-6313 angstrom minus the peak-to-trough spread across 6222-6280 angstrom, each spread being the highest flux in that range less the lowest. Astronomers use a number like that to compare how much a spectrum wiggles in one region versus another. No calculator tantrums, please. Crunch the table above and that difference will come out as -2.0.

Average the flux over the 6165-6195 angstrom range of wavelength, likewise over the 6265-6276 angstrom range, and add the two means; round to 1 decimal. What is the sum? 96.3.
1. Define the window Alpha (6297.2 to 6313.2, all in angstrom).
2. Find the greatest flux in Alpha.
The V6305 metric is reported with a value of 48.3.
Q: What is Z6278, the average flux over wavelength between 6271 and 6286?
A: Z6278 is 49.0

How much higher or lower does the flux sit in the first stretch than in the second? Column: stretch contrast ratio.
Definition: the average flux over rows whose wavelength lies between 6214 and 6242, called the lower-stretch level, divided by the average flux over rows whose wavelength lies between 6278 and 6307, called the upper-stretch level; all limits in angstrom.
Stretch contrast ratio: 1.00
